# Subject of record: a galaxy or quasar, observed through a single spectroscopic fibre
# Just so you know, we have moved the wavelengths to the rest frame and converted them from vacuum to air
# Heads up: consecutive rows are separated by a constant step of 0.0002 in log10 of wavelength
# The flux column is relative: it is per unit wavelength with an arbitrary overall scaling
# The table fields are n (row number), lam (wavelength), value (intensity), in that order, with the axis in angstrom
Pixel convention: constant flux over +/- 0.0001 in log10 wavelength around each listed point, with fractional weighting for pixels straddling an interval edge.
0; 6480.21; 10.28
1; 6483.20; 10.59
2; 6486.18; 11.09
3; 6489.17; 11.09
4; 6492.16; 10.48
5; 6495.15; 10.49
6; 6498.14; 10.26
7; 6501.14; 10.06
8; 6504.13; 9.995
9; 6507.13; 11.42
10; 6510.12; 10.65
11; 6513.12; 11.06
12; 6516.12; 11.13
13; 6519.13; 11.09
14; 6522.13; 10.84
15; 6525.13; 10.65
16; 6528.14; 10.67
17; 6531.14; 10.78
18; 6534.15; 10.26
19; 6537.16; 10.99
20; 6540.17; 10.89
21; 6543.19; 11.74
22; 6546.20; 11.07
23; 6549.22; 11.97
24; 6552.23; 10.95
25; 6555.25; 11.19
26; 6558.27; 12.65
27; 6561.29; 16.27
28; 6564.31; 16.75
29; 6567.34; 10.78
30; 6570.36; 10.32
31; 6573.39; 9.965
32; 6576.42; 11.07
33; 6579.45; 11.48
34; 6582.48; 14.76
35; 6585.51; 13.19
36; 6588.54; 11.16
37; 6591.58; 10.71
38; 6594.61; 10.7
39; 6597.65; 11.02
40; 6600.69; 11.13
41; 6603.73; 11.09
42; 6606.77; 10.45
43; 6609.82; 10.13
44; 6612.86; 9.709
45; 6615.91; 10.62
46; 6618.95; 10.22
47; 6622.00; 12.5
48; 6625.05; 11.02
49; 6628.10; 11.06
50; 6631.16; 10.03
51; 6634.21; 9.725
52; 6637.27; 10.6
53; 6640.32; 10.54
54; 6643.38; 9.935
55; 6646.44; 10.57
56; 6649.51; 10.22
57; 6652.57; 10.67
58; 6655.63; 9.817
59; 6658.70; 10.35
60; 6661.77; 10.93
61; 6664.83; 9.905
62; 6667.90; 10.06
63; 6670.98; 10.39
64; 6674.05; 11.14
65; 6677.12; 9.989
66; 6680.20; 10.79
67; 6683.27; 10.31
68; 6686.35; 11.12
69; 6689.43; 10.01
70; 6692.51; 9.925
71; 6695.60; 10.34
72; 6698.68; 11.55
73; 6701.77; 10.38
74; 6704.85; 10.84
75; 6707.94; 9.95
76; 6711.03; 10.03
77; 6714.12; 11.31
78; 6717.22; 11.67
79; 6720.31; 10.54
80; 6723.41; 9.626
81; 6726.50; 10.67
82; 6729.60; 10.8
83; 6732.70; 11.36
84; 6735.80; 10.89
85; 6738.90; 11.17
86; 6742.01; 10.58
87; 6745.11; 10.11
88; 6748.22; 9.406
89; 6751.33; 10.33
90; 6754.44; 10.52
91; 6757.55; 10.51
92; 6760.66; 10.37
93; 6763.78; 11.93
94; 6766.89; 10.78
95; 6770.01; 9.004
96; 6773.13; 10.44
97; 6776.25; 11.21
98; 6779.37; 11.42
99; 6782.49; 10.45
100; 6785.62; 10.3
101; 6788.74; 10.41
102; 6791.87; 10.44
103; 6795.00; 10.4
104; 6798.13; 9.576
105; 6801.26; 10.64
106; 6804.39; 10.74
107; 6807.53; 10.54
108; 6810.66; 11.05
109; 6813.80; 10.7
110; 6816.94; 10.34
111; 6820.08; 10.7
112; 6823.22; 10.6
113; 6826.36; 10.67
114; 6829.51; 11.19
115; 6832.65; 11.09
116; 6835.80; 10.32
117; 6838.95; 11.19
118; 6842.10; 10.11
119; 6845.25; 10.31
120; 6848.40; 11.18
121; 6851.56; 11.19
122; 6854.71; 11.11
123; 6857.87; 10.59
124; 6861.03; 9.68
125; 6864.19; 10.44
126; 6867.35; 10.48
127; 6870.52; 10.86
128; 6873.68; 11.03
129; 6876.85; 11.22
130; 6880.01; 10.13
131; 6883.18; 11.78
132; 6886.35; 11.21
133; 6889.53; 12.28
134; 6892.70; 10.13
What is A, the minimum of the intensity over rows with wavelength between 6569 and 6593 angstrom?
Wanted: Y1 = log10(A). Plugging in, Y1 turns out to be 1.00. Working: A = 9.965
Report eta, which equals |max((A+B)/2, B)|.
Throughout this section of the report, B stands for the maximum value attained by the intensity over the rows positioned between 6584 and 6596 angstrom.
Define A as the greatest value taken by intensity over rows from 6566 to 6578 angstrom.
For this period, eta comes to 13.2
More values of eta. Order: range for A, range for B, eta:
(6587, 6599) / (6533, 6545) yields 11.7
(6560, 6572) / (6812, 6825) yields 13.7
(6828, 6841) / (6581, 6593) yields 14.8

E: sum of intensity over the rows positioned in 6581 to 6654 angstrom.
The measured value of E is 262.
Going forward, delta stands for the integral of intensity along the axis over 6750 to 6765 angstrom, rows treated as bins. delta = 161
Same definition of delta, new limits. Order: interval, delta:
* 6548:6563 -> 190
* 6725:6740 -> 165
